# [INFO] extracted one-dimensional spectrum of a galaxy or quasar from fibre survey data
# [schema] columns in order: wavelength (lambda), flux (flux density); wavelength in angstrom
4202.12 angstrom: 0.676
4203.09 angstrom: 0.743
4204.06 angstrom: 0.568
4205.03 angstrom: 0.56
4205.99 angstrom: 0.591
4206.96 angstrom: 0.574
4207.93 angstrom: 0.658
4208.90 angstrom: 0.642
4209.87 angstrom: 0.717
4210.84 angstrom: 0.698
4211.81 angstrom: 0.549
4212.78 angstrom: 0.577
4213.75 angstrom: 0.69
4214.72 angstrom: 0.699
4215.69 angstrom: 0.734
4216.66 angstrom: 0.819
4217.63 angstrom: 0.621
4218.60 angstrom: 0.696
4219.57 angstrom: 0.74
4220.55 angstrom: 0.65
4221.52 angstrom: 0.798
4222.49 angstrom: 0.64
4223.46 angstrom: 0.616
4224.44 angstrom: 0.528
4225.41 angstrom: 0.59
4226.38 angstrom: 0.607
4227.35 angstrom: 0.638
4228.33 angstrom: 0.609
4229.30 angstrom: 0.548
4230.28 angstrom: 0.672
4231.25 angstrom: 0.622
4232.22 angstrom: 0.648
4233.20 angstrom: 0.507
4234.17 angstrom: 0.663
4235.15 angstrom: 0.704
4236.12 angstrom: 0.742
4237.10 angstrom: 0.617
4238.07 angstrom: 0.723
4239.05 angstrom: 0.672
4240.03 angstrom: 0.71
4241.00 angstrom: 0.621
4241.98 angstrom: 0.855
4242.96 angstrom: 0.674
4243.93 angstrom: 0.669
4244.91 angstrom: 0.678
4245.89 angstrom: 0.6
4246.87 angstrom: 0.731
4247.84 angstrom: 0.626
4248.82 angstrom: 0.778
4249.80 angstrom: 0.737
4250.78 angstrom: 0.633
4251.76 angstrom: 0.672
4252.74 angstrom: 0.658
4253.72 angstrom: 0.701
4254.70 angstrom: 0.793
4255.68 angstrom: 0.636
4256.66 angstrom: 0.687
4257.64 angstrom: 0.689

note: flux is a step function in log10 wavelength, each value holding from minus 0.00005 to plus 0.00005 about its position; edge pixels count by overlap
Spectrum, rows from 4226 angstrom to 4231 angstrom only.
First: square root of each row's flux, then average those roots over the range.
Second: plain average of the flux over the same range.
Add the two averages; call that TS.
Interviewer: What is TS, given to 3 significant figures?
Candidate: 1.40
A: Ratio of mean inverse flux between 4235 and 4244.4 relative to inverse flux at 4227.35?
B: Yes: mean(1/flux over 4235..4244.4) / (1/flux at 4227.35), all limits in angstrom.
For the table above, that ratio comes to 0.92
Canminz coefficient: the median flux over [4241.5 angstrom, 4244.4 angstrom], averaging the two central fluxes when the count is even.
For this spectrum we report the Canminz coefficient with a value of 0.674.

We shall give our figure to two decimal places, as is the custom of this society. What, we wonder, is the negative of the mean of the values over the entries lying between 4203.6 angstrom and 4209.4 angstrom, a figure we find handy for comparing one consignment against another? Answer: -0.60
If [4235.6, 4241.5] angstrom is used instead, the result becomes -0.68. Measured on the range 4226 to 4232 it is -0.62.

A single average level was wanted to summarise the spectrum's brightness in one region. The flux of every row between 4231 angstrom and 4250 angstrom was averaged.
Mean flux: 0.679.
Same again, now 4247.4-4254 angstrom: 0.686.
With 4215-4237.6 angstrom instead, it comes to 0.653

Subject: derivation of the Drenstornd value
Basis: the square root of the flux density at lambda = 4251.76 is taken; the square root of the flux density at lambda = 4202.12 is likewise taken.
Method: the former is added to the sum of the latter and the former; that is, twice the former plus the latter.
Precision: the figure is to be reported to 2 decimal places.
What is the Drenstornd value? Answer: 2.46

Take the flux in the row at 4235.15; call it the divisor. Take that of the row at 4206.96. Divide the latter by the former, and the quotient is 0.82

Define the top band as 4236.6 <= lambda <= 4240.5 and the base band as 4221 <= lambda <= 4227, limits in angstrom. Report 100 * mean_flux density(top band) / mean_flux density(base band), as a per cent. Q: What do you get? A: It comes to 108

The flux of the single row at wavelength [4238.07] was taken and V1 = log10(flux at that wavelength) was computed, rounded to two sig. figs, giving -0.14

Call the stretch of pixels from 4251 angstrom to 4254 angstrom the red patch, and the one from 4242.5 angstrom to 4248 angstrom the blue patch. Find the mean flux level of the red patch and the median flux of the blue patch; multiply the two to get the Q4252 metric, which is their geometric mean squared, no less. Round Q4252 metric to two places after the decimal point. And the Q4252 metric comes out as 0.45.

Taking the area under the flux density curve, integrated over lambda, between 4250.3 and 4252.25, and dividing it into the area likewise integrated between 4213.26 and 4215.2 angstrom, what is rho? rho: 1.06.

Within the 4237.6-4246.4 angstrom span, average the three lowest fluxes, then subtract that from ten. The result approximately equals 9.37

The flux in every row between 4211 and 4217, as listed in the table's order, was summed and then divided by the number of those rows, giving 0.68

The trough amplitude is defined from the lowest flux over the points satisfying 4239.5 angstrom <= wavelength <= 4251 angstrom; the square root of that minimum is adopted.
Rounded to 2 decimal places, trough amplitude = 0.77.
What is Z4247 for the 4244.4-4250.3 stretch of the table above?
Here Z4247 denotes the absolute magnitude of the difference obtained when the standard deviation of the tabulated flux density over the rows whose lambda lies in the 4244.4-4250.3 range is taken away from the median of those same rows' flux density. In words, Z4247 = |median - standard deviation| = 0.64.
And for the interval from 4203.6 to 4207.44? 0.56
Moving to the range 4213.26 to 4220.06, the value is 0.64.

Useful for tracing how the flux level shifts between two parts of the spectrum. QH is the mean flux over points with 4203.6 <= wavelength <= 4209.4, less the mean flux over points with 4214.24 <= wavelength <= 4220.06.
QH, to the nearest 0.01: -0.12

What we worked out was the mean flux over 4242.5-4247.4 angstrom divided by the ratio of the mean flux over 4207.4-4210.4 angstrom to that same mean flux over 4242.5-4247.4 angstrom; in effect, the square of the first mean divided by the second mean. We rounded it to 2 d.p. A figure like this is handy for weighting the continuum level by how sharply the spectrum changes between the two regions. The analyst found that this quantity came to 0.67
